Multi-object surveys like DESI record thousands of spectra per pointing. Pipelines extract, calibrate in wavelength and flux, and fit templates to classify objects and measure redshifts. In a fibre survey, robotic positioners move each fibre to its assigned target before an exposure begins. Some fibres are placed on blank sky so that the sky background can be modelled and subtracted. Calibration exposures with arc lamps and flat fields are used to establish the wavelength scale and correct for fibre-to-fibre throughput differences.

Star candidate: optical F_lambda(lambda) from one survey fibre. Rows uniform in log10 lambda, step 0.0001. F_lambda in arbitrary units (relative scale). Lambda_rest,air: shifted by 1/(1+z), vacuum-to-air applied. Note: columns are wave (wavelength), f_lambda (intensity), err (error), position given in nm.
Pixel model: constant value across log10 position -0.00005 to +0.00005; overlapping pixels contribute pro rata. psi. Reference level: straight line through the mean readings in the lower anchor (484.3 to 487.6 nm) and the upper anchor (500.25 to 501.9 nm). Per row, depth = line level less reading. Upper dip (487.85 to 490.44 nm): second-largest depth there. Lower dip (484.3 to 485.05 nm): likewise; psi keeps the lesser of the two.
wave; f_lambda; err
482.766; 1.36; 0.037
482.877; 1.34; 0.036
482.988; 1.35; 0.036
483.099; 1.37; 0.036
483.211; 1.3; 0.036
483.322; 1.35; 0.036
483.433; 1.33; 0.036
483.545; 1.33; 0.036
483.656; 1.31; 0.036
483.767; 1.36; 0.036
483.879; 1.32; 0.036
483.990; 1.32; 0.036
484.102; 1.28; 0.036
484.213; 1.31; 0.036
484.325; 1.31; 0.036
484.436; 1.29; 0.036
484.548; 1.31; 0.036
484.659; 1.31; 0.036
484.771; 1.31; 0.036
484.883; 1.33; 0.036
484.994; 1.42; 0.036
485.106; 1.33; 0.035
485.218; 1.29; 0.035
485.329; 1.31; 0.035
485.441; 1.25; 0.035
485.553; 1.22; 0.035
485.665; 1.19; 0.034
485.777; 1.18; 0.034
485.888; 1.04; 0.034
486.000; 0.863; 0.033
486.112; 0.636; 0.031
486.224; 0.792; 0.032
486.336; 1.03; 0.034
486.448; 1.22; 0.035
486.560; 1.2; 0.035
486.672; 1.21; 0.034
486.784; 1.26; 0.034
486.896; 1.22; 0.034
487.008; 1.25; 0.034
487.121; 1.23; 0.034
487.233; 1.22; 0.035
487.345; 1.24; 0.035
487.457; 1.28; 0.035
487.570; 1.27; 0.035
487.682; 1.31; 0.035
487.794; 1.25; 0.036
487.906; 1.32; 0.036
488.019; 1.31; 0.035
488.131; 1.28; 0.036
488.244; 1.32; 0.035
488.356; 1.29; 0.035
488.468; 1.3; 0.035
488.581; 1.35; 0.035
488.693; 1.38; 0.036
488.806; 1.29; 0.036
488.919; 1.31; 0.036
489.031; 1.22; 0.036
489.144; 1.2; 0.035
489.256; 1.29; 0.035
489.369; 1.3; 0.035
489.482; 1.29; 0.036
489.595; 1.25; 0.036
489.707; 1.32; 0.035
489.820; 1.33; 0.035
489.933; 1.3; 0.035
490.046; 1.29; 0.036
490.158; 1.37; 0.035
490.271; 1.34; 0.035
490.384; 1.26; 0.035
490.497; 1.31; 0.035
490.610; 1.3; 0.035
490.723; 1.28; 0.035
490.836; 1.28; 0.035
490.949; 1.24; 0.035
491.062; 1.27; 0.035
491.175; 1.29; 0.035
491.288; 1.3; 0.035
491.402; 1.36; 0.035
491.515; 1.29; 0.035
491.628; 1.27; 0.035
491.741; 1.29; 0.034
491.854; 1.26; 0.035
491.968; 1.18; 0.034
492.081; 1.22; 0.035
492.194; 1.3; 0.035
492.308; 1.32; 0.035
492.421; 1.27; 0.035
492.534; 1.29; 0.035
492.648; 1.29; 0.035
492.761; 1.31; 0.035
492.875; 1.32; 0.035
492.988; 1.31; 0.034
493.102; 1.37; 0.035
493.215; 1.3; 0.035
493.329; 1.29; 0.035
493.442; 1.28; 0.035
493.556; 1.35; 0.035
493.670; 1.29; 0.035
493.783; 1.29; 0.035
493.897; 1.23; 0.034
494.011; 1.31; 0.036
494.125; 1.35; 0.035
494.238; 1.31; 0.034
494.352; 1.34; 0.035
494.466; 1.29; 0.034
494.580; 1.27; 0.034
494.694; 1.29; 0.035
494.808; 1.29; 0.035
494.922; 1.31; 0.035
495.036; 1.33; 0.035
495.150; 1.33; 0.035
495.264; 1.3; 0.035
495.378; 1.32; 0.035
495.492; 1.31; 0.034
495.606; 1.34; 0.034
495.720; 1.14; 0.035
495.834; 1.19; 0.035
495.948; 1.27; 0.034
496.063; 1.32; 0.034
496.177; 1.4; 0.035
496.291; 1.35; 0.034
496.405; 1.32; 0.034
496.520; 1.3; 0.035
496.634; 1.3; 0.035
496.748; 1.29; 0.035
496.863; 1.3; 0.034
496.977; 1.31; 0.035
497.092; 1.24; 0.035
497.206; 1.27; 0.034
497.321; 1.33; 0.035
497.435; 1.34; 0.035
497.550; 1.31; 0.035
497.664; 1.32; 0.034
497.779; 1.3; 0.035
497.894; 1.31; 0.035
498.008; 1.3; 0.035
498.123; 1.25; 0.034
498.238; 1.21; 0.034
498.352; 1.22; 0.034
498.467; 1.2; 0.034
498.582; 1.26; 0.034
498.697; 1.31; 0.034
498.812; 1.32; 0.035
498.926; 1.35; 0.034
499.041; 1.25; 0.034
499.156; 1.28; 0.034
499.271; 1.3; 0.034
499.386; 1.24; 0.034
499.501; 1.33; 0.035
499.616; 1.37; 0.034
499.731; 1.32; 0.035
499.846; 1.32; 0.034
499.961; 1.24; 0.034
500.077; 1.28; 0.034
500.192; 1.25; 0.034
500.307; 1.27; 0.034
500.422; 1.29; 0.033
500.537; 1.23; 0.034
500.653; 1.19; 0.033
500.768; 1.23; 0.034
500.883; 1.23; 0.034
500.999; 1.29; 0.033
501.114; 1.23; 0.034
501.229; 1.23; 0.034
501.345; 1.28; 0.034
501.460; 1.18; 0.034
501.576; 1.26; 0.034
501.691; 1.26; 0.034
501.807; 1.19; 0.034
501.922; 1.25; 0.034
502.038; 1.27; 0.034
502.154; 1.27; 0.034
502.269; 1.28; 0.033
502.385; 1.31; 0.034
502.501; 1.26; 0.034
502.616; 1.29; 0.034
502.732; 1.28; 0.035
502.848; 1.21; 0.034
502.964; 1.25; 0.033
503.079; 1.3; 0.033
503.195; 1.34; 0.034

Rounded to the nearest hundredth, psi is -0.11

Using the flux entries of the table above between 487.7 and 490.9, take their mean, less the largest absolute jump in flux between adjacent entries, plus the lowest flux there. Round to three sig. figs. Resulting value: 2.41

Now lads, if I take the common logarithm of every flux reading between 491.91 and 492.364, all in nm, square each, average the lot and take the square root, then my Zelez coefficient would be 0.100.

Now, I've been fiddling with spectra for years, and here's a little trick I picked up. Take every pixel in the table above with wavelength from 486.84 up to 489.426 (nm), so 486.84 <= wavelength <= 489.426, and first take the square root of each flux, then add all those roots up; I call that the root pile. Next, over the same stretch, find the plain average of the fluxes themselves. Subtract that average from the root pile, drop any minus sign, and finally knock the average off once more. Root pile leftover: 23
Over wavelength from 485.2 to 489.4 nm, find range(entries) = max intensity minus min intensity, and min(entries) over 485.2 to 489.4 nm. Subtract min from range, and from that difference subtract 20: -19.9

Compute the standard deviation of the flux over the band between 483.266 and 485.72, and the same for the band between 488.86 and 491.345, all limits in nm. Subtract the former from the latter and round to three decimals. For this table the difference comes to -0.008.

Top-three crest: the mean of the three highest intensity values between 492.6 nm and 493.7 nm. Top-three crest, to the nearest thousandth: 1.347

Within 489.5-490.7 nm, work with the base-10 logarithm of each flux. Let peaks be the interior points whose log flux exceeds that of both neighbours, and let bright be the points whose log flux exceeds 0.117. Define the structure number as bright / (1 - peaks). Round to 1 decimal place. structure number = -2.5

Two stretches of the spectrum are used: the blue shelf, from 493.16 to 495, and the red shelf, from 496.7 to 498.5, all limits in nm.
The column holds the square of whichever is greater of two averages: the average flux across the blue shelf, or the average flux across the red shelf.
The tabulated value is 1.69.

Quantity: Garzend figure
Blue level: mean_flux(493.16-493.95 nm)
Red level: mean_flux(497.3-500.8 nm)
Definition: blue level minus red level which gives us 0.01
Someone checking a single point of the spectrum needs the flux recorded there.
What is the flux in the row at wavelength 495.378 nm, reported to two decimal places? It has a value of 1.32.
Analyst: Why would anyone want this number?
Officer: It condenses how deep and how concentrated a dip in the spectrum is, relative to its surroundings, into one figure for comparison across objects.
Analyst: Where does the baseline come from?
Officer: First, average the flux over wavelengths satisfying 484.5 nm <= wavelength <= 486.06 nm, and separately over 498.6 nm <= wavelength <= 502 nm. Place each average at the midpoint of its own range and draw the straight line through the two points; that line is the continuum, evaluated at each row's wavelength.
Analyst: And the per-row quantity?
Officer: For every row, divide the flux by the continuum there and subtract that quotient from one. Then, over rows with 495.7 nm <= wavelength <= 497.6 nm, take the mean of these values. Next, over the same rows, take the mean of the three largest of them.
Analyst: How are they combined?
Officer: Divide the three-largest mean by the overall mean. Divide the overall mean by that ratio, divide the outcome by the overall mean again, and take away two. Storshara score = -2.5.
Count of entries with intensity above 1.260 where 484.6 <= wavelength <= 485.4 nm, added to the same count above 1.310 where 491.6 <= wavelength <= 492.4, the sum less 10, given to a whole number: -2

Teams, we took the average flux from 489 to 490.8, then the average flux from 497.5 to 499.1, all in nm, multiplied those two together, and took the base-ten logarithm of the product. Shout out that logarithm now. 0.218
